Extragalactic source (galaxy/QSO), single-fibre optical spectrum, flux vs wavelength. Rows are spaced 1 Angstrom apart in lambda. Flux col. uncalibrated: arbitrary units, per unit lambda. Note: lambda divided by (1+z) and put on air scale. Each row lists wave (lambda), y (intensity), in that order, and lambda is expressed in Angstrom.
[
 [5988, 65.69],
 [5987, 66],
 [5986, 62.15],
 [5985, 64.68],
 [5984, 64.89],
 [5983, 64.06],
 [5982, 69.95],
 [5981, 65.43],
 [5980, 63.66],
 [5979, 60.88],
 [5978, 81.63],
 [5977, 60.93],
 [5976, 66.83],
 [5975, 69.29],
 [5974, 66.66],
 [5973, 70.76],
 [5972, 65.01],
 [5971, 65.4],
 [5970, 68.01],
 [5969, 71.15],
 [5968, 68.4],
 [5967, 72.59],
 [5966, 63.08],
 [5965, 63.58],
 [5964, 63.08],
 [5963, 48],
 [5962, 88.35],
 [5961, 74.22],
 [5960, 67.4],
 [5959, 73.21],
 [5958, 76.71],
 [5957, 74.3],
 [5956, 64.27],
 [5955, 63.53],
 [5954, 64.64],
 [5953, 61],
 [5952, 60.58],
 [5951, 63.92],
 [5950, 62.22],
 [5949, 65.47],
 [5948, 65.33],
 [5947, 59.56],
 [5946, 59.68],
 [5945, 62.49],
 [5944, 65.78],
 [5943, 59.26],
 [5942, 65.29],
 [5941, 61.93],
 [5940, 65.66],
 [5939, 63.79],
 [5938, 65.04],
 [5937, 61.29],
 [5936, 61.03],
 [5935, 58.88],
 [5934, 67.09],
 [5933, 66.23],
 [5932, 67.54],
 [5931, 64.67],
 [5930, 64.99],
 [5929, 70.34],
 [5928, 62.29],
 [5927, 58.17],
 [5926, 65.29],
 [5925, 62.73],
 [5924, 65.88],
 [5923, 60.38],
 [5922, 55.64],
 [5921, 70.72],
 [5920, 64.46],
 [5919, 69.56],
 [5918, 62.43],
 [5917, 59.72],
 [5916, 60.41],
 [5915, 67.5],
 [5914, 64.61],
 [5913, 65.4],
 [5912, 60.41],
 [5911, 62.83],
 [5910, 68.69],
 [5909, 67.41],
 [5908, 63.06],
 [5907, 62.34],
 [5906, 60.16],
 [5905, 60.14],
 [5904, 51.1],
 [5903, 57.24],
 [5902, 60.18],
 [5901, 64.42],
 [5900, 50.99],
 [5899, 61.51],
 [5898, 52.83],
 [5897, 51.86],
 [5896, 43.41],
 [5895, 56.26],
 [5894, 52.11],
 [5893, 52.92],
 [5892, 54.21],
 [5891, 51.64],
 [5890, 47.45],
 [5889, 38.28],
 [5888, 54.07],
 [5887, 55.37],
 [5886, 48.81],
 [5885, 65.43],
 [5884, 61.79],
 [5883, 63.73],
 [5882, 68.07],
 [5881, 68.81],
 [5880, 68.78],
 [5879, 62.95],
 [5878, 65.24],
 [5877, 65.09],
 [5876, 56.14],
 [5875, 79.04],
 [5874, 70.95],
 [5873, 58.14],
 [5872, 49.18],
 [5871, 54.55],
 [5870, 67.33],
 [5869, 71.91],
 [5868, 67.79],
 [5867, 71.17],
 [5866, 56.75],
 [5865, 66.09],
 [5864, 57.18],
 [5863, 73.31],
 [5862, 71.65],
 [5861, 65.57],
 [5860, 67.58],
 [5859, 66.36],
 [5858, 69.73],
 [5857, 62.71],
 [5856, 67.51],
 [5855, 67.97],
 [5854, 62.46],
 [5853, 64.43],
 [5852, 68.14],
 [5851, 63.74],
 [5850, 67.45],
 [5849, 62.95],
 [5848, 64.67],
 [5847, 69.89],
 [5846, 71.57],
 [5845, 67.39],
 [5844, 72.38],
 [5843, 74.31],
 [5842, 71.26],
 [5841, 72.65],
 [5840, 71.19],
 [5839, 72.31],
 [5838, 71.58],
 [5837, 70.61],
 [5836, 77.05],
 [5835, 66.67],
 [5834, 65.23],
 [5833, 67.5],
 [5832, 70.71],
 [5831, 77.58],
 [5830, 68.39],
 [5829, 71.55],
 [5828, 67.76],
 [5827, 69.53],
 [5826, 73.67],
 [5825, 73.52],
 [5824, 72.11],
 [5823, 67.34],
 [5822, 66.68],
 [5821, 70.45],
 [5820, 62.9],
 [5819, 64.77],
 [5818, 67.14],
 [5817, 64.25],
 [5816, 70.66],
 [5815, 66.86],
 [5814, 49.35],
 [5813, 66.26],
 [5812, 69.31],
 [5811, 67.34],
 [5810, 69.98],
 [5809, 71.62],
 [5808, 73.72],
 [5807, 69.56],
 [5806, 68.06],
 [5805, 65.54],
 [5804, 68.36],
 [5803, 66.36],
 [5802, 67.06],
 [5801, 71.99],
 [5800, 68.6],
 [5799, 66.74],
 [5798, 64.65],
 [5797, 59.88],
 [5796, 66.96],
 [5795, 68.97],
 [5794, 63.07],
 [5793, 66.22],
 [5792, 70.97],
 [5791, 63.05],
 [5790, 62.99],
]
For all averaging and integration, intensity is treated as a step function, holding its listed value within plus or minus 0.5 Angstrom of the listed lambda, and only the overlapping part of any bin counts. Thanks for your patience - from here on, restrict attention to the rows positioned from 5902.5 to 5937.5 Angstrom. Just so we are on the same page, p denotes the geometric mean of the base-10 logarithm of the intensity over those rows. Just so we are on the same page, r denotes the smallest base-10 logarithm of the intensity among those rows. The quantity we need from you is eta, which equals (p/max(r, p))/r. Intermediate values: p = 1.80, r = 1.71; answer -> 0.59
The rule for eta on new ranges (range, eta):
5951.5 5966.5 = 0.59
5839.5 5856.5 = 0.56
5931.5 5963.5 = 0.59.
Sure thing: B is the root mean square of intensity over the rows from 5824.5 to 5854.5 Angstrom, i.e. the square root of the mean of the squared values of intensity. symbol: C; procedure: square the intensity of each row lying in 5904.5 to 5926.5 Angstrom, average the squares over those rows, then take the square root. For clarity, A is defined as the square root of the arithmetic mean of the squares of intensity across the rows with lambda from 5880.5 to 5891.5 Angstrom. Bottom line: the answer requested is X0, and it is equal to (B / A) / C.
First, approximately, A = 57.4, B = 69.7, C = 63.7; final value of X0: 0.0190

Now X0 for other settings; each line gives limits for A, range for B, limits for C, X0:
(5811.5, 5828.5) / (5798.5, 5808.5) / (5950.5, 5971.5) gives 0.0150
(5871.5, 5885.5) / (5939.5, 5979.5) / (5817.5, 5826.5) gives 0.0149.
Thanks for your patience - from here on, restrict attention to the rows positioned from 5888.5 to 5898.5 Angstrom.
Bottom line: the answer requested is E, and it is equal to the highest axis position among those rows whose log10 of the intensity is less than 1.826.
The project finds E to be 5898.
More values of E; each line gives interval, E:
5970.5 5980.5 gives 5980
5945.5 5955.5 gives 5955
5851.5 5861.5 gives 5861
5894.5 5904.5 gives 5904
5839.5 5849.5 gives 5849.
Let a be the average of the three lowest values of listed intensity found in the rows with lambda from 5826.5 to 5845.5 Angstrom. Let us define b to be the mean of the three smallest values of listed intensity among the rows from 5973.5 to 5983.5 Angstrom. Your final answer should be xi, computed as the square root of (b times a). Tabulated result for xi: 64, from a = 66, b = 62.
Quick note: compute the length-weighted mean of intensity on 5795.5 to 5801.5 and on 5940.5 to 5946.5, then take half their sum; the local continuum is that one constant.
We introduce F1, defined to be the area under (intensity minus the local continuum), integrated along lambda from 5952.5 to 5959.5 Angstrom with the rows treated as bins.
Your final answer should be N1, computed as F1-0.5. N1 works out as 26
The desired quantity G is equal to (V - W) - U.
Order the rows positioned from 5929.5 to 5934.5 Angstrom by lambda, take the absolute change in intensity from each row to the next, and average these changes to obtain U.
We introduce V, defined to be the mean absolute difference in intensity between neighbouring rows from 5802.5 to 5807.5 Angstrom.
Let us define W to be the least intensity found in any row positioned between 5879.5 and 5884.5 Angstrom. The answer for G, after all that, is -60.9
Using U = 1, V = 2.2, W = 61.79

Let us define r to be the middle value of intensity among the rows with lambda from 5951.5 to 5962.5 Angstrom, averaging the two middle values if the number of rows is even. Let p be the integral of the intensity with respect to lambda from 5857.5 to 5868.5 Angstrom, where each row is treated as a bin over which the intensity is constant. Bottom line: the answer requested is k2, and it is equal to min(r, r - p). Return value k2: -666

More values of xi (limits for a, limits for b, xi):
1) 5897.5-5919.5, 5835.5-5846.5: 60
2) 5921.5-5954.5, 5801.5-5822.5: 58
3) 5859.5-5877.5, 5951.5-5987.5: 55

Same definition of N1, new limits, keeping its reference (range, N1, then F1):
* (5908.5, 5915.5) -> 5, 6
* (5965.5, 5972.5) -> 22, 23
